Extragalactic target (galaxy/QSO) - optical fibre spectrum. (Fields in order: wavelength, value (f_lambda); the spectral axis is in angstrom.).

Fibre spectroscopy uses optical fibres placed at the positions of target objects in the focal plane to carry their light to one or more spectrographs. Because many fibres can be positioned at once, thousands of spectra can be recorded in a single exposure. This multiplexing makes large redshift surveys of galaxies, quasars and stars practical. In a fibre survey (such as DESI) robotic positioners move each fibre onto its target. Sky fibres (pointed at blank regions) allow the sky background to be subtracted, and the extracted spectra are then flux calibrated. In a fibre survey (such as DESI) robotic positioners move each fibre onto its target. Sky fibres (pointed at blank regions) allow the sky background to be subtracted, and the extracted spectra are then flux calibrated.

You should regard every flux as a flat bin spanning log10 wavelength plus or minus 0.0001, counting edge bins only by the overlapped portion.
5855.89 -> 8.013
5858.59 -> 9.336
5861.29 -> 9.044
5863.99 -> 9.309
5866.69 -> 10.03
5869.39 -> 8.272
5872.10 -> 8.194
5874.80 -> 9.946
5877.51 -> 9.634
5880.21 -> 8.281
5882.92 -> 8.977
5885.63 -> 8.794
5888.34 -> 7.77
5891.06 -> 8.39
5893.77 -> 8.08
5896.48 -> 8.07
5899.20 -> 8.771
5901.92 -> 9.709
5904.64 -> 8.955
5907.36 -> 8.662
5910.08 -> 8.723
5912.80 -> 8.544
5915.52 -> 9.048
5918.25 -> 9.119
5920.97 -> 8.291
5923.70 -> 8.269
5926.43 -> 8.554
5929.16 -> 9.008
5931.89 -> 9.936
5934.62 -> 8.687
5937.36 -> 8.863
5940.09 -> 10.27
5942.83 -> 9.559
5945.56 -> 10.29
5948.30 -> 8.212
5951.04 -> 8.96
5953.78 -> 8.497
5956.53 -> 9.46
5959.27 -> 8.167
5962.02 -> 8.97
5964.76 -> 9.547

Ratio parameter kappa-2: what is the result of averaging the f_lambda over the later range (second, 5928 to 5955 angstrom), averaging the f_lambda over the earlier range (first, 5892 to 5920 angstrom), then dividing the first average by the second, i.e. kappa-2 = 0.95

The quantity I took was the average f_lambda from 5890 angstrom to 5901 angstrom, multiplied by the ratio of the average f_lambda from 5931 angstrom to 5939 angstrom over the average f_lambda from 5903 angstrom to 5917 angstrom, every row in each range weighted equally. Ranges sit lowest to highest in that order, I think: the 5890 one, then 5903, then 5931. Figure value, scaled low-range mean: 8.7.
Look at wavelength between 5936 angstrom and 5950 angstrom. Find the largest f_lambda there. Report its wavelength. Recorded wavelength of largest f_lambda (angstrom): 5945.56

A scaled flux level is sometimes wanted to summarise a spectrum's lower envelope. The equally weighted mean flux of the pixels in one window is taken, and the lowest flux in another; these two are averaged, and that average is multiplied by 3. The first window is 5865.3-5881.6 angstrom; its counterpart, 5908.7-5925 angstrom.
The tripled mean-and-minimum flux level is 26.0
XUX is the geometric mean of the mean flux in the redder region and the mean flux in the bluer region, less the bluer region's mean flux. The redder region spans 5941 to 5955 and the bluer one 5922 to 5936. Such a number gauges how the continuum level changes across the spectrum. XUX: 0.1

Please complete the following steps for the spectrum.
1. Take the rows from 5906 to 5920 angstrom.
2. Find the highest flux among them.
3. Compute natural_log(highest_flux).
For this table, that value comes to 2.21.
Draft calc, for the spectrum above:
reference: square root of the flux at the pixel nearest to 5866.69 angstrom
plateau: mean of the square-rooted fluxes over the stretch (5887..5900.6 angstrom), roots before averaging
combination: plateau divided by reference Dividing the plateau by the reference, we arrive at 0.90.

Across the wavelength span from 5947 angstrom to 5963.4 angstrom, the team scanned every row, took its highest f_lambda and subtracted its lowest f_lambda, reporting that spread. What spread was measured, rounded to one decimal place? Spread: 1.3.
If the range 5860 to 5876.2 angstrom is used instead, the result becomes 1.8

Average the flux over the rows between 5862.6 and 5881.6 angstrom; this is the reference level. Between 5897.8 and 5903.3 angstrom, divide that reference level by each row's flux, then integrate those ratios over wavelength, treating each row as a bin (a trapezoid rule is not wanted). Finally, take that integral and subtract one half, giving 4.9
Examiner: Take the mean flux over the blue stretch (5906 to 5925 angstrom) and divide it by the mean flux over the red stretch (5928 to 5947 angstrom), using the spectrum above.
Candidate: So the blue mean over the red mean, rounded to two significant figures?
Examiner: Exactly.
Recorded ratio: 0.91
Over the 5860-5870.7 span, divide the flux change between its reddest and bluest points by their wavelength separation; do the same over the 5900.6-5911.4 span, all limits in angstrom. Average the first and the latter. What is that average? -0.11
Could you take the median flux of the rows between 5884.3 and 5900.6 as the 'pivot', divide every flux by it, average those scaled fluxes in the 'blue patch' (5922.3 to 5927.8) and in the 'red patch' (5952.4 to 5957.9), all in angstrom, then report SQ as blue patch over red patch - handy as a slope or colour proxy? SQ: 0.94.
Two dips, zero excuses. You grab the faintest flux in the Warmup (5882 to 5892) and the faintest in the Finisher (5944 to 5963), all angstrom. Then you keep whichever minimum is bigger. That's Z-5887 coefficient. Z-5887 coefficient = 8.2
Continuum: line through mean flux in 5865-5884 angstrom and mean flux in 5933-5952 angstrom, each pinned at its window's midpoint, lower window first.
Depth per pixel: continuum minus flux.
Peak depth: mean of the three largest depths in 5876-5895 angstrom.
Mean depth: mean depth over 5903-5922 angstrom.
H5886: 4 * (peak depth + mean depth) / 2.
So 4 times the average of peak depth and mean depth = 2.9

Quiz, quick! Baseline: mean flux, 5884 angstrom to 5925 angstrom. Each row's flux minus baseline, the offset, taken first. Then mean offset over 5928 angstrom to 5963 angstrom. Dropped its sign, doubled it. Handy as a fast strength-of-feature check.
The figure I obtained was 1.1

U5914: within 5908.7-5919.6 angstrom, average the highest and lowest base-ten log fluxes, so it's 0.946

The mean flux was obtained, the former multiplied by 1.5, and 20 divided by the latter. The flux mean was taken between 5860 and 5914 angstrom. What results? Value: 1.514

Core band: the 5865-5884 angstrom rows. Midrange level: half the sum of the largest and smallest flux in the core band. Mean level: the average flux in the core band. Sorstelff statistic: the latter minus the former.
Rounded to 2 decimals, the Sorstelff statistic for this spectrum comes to -0.06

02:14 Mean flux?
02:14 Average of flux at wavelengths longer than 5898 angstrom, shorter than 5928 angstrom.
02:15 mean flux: 8.79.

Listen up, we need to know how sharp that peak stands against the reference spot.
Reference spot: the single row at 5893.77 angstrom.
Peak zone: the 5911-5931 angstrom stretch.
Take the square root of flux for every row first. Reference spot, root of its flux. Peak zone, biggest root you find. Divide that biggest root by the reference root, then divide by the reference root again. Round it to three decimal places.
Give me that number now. 0.374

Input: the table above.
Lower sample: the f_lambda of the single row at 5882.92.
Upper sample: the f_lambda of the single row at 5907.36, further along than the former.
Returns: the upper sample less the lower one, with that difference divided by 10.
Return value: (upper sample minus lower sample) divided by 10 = -0.03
